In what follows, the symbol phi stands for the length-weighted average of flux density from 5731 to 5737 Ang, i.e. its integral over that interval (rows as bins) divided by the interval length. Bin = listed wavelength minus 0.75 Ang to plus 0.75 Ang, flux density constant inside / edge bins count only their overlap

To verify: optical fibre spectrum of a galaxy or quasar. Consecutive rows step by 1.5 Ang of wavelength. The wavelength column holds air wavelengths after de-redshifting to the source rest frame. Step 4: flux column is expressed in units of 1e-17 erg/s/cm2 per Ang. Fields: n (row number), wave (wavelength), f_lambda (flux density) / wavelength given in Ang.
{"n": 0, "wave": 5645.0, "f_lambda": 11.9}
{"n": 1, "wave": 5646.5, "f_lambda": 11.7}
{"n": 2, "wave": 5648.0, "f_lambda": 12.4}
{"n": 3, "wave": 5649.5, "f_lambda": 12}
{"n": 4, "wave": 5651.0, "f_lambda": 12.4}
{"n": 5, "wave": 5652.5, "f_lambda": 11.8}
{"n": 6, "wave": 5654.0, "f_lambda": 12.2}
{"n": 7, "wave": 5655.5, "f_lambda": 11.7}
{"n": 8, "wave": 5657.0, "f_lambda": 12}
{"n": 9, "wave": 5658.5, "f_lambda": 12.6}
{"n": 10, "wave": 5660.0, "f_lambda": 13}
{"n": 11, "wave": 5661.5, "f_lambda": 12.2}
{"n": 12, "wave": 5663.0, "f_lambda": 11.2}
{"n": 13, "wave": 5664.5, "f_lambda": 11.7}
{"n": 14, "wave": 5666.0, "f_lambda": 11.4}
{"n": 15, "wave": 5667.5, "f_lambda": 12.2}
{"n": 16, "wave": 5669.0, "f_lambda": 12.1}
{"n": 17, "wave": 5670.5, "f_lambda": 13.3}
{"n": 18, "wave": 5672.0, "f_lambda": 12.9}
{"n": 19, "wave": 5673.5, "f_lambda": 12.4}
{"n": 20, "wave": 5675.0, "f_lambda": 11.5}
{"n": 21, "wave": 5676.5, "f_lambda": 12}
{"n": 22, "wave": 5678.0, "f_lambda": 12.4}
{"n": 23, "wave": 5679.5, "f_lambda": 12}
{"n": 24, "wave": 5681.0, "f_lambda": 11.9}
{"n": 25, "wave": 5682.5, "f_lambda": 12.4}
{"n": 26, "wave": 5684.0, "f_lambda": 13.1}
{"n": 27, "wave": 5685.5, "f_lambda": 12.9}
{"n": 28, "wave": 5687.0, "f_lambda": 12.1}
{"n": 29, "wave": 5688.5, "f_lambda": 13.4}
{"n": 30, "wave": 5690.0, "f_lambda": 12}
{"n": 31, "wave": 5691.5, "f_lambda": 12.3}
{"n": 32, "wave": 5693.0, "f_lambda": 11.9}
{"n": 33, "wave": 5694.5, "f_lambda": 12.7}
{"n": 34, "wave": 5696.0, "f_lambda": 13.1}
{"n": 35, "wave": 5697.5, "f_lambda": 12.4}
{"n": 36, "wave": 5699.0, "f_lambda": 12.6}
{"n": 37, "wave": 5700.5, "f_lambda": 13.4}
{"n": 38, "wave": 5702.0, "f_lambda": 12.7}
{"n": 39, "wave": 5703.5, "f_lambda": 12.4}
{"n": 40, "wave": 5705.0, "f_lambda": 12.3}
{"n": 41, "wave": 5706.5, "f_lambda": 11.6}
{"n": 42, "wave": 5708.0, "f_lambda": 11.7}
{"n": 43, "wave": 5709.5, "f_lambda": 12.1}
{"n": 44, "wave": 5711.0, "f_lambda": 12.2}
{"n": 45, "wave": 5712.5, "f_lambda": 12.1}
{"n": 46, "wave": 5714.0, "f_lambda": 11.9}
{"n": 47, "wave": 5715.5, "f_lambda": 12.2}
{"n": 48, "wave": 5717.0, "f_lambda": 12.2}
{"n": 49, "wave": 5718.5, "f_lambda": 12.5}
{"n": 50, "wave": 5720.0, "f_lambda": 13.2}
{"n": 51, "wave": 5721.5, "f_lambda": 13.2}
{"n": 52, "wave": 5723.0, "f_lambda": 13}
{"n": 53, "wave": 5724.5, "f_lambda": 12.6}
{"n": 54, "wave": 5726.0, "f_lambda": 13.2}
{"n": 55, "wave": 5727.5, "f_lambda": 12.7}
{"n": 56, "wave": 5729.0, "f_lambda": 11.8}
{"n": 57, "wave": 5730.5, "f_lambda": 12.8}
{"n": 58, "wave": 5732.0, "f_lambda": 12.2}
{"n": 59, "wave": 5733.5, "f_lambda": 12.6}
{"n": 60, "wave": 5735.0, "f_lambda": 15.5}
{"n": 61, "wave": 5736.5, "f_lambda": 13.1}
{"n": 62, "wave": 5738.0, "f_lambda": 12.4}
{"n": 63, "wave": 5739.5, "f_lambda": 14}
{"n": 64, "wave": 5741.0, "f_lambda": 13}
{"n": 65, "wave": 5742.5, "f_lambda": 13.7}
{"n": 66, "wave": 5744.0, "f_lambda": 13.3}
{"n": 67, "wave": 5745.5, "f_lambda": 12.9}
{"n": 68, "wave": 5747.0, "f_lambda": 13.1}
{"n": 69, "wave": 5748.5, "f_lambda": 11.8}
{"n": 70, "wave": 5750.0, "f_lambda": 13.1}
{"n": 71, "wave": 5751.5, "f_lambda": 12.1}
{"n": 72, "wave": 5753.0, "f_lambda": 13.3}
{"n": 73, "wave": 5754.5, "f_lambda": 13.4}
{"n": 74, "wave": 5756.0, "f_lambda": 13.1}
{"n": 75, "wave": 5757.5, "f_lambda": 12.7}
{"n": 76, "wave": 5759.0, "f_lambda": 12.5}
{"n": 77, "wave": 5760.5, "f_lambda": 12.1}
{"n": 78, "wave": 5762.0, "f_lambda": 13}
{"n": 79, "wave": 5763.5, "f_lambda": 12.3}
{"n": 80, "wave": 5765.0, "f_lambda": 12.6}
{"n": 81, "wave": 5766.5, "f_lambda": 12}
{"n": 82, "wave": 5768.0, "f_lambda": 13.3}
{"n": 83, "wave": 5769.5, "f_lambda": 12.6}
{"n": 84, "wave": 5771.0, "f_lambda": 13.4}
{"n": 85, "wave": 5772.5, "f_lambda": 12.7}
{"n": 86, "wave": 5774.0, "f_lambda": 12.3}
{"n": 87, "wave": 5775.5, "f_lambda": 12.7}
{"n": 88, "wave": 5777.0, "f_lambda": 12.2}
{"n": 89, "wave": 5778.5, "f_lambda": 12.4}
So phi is 13.3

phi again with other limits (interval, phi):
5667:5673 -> 12.6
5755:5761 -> 12.7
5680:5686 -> 12.5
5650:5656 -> 12.0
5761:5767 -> 12.5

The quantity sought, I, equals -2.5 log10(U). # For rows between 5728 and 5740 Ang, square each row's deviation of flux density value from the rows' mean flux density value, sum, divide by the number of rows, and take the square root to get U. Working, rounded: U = 1.11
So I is -0.1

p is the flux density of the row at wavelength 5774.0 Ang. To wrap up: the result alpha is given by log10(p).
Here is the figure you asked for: 1.09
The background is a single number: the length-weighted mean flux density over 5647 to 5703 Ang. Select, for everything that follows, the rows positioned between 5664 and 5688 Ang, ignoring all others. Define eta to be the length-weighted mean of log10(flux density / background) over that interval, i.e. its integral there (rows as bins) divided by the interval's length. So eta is -0.002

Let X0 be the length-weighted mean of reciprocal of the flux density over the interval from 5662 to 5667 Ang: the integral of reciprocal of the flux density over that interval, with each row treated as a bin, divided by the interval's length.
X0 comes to 0.087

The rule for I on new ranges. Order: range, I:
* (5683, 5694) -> 0.6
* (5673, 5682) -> 1.3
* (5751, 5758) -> 0.8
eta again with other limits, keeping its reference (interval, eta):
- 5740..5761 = 0.019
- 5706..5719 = -0.010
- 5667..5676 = 0.002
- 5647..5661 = -0.004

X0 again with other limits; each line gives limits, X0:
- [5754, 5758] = 0.077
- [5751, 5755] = 0.077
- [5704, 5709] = 0.084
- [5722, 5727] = 0.077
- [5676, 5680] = 0.082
